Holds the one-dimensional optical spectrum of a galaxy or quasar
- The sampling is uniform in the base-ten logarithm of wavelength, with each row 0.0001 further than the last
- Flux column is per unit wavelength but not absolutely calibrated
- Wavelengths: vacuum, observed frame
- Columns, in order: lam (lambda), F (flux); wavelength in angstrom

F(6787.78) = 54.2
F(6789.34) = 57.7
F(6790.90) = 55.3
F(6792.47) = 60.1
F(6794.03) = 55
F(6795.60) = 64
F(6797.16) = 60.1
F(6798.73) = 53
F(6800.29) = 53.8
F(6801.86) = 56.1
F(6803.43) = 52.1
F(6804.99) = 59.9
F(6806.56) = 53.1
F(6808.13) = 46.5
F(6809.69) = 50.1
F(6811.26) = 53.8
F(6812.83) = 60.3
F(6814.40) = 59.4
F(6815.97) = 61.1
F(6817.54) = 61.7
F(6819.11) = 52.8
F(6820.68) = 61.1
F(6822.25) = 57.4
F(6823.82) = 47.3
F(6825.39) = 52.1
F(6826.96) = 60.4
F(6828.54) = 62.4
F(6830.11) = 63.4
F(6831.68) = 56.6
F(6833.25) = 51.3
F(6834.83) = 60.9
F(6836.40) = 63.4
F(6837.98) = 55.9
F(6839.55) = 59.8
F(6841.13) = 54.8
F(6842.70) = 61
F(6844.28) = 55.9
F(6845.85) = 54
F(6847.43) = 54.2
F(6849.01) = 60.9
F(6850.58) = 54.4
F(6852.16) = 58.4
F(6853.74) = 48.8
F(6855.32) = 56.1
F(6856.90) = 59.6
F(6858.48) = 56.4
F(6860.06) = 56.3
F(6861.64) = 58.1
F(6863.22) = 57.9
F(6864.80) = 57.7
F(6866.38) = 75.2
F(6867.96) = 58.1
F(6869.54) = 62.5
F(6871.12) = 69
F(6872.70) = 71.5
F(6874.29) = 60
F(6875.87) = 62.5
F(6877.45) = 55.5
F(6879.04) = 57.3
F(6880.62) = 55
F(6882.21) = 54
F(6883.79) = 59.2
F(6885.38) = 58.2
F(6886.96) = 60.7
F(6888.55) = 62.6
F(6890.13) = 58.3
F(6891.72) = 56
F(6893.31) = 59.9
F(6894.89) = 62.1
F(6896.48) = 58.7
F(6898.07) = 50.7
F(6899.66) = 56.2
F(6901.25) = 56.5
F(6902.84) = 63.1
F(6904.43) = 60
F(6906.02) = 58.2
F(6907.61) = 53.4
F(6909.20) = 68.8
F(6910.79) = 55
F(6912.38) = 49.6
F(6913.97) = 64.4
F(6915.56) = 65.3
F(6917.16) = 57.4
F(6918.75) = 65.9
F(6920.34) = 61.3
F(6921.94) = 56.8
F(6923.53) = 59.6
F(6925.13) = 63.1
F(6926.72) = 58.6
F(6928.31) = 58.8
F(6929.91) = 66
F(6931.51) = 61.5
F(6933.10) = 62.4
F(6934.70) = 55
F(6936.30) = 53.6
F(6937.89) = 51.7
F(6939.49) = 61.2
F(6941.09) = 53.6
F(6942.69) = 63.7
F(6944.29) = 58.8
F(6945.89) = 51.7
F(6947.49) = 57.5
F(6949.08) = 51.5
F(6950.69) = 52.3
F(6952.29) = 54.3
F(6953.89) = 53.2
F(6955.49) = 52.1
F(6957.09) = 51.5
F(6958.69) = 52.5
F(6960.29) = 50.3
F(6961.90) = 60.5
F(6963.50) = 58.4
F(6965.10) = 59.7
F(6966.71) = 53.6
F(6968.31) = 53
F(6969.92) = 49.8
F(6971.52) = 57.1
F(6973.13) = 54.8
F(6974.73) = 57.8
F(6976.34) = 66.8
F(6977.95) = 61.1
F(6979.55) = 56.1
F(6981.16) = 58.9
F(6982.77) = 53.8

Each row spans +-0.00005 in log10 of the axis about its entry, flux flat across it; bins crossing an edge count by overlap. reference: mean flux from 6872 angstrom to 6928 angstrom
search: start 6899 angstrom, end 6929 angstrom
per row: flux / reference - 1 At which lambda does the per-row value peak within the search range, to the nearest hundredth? 6909.20 angstrom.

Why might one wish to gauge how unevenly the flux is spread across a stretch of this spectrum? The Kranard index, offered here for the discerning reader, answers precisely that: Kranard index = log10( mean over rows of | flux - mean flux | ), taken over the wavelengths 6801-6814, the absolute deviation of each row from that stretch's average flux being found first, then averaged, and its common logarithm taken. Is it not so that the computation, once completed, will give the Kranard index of 0.55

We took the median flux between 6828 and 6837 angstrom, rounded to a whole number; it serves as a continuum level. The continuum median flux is 62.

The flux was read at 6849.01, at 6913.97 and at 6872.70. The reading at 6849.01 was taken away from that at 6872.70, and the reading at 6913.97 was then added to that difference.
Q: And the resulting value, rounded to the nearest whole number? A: 75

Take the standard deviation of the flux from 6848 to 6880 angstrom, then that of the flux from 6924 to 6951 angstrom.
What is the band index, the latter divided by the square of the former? 0.13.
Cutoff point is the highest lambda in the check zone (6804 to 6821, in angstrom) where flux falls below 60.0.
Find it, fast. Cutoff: 6819.11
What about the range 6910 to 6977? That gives 6974.73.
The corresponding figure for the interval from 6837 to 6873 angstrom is 6867.96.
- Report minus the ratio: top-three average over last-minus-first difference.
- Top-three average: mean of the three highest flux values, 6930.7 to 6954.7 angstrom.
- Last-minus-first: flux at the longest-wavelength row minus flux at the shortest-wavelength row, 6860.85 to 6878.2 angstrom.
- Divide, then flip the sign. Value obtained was 24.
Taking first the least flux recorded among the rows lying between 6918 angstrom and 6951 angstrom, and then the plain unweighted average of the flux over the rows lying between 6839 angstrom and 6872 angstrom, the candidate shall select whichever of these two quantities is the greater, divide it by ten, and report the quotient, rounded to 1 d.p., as 5.9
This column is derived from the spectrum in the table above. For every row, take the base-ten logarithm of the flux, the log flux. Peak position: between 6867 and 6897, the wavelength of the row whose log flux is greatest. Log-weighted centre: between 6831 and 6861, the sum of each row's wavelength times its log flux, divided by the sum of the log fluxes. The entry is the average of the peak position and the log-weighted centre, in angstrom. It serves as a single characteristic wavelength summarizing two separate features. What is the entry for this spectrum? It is 6859.3 angstrom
